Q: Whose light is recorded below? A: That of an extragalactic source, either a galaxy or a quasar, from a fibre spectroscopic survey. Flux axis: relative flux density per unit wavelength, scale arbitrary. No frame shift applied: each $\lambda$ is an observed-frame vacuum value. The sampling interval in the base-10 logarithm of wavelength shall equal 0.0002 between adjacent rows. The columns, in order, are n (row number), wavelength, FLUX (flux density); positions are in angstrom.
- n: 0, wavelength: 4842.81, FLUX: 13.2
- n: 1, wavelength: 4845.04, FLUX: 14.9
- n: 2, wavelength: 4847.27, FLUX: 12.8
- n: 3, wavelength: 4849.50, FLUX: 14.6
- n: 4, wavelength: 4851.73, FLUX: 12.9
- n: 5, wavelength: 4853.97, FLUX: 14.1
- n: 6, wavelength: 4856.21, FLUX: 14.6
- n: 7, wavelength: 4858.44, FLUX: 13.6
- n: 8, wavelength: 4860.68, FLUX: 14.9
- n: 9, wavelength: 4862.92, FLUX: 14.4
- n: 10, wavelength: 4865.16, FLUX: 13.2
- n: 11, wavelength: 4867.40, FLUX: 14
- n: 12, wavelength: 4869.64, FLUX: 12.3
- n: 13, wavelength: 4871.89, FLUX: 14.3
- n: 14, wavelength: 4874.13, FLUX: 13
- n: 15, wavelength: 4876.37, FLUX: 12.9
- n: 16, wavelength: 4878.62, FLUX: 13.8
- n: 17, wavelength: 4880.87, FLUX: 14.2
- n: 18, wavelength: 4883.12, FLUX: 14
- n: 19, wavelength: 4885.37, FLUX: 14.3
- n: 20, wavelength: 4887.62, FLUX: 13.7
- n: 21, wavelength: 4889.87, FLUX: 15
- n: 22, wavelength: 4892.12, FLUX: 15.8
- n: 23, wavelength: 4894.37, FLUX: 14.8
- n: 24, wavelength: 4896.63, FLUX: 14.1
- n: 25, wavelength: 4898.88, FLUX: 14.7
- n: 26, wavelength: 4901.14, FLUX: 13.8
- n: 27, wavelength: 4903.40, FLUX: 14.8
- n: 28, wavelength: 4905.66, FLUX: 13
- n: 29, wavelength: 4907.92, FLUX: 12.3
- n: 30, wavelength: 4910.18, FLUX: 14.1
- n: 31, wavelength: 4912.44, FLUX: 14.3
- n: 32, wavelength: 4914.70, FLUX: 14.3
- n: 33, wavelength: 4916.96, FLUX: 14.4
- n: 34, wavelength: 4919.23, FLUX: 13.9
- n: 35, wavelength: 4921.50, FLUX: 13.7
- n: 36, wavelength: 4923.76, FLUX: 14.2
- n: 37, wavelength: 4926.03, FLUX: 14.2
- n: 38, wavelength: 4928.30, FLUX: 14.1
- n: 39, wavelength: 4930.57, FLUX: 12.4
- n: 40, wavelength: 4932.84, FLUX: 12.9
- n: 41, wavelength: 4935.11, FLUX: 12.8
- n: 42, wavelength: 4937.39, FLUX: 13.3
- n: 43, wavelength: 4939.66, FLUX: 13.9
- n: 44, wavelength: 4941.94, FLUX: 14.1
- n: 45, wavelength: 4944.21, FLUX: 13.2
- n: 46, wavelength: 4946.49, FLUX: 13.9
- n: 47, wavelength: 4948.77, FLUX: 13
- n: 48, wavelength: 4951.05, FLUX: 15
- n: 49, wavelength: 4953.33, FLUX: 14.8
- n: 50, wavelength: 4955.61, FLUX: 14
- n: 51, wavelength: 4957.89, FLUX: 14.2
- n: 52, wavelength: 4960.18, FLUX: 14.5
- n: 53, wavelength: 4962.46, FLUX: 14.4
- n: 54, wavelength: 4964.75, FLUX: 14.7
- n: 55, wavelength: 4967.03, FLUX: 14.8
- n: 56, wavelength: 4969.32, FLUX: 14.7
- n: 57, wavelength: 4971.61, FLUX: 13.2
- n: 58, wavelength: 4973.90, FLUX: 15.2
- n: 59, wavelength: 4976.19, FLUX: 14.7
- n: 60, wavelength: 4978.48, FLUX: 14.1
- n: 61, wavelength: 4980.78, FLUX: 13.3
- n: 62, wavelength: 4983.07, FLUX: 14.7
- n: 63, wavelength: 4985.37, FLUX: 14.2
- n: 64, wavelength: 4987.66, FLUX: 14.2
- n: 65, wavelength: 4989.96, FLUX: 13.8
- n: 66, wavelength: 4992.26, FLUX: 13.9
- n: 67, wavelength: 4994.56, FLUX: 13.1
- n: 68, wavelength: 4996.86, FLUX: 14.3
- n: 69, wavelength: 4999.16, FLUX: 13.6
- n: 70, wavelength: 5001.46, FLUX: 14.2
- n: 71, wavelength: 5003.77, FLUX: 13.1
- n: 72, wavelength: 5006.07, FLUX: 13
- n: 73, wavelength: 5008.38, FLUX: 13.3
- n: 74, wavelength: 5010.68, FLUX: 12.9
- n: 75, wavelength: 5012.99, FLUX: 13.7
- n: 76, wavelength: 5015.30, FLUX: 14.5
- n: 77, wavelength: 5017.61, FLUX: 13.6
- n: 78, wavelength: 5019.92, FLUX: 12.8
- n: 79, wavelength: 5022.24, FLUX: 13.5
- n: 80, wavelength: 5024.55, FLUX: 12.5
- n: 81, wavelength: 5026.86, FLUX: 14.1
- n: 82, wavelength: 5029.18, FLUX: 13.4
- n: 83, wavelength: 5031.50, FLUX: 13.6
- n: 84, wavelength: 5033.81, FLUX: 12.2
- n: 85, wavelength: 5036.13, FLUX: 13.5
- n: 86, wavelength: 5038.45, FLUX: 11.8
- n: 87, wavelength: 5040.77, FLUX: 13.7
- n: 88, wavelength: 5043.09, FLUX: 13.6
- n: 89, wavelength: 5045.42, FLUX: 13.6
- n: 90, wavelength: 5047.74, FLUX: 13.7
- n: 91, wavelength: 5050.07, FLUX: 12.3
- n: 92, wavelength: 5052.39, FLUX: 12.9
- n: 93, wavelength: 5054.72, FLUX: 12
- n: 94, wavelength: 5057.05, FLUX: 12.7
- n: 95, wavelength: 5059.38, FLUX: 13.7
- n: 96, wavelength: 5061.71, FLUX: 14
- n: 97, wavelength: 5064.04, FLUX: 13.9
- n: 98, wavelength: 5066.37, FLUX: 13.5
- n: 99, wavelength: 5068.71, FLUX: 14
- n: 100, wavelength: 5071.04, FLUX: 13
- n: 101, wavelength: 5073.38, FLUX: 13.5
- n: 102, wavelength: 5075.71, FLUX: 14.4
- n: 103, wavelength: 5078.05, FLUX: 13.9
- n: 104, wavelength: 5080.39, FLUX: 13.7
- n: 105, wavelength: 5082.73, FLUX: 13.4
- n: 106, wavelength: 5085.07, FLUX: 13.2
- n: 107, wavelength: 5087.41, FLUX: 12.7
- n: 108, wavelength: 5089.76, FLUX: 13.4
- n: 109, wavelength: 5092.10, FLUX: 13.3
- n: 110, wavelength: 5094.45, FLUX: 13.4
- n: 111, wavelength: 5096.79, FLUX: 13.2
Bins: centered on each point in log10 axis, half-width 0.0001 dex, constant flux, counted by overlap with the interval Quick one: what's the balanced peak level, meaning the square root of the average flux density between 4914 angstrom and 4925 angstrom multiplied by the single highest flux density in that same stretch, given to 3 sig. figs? 14.2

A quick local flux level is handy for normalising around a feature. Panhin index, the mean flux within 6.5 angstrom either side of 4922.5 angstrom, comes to 14.1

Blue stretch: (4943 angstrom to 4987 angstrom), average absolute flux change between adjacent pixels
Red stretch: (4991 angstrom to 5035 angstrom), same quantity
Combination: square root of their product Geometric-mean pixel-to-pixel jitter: 0.75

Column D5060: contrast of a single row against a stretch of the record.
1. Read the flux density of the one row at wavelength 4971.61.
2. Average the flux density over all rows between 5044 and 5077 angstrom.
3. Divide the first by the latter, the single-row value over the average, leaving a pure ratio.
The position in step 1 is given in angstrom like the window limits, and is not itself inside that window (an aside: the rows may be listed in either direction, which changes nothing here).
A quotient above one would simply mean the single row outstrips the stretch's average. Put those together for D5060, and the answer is 0.99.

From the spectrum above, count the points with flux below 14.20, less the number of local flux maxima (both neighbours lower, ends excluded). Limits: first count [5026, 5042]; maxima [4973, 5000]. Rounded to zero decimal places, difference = 4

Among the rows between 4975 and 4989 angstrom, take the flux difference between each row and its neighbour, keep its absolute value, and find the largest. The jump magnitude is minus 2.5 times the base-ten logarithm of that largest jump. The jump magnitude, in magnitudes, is -0.37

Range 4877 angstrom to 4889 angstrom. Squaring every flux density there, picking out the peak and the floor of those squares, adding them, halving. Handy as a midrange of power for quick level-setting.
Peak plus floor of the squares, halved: 196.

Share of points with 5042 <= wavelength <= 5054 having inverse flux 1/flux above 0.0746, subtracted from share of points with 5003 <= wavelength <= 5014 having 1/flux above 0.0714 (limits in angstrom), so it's 0.6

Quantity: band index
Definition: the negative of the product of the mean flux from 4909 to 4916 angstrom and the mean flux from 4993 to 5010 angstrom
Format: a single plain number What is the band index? -192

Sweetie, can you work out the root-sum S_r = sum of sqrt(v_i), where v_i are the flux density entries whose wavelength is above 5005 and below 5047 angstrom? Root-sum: 66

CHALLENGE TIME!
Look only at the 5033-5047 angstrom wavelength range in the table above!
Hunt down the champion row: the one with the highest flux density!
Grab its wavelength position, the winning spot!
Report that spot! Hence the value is 5040.77 angstrom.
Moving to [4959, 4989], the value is 4973.90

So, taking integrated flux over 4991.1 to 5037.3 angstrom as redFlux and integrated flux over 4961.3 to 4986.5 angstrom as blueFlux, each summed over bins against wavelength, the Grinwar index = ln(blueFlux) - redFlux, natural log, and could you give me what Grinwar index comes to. -615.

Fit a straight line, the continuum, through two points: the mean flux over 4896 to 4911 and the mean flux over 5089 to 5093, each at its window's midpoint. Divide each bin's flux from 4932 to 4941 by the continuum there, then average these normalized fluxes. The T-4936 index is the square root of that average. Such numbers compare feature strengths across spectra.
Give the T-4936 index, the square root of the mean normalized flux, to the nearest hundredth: 0.98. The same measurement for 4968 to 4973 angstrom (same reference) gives 1.01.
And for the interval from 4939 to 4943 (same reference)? 1.01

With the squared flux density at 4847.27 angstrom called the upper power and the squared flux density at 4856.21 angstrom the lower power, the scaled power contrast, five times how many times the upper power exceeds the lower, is 3.8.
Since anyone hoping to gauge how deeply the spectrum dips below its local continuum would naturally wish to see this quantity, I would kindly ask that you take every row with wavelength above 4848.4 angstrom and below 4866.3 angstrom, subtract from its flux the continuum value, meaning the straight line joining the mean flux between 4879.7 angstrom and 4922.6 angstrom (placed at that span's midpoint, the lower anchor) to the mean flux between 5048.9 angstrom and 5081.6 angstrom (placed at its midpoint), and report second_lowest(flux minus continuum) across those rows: -1.14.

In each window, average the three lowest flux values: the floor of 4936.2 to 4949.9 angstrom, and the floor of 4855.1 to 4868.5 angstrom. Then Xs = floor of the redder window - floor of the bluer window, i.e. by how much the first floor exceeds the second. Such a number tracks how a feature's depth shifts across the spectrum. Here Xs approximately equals -0.4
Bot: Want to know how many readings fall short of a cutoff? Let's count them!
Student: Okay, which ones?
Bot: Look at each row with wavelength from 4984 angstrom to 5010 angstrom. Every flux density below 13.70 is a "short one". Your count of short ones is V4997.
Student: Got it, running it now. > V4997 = 5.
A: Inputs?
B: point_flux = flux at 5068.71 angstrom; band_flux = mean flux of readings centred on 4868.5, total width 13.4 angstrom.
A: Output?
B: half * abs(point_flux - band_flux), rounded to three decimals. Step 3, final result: 0.233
